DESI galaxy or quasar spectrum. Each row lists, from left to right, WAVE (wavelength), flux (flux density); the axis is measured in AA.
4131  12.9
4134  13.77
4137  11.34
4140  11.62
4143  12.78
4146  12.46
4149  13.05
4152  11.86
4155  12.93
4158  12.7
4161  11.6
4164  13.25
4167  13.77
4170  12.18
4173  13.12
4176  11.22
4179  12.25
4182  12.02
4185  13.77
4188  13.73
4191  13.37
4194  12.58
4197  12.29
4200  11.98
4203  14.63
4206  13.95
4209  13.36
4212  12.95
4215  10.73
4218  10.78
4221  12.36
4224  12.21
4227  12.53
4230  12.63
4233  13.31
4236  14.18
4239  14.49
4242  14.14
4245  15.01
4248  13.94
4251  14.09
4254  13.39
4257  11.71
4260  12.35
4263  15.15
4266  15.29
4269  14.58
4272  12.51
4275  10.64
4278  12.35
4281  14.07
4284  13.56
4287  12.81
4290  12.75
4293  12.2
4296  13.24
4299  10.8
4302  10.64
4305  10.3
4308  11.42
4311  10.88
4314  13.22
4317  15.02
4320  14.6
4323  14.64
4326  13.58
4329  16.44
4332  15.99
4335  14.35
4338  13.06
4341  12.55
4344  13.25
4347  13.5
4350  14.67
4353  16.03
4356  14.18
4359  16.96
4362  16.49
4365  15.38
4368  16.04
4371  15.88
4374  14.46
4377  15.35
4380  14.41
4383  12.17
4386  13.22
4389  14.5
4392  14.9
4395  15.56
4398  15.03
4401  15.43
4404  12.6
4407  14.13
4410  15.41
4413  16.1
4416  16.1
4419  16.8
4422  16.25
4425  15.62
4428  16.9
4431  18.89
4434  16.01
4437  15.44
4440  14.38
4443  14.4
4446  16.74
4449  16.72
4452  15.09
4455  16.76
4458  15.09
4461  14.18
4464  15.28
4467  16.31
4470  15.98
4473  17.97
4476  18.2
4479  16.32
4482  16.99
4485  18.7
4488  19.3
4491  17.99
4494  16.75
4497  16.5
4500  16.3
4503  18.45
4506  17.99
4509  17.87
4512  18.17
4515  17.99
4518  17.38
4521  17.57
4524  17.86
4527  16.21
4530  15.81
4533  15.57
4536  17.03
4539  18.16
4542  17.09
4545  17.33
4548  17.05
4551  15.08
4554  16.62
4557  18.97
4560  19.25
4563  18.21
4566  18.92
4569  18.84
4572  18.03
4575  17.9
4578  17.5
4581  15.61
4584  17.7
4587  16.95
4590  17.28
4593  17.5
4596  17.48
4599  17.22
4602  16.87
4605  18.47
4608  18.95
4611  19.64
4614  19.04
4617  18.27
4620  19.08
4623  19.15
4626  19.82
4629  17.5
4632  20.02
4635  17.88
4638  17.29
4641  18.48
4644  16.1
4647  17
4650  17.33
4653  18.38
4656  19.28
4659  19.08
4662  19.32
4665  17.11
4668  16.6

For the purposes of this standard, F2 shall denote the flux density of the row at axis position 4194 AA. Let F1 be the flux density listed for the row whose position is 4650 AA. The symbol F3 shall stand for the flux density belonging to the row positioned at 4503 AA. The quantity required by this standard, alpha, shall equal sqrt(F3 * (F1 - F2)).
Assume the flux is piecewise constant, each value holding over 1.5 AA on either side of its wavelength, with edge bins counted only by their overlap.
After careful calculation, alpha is 9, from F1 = 17.33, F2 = 12.58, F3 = 18.45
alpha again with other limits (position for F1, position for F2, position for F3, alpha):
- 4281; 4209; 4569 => 4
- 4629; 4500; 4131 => 4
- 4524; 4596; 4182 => 2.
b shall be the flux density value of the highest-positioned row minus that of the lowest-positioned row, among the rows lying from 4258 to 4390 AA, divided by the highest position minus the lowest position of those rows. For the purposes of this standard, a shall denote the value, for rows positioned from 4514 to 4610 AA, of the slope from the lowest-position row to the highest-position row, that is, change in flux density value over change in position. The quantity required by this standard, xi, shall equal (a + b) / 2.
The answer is 0.013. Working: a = 0.010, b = 0.02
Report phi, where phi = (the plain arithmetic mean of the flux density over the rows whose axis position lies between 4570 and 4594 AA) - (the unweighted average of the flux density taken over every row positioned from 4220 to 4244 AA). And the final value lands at 4.1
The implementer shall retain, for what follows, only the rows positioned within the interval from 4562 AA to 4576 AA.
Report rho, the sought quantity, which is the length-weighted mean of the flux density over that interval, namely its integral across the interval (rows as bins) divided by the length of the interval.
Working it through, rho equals 18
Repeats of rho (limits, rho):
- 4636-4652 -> 17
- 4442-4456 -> 16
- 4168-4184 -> 12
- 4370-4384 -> 14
